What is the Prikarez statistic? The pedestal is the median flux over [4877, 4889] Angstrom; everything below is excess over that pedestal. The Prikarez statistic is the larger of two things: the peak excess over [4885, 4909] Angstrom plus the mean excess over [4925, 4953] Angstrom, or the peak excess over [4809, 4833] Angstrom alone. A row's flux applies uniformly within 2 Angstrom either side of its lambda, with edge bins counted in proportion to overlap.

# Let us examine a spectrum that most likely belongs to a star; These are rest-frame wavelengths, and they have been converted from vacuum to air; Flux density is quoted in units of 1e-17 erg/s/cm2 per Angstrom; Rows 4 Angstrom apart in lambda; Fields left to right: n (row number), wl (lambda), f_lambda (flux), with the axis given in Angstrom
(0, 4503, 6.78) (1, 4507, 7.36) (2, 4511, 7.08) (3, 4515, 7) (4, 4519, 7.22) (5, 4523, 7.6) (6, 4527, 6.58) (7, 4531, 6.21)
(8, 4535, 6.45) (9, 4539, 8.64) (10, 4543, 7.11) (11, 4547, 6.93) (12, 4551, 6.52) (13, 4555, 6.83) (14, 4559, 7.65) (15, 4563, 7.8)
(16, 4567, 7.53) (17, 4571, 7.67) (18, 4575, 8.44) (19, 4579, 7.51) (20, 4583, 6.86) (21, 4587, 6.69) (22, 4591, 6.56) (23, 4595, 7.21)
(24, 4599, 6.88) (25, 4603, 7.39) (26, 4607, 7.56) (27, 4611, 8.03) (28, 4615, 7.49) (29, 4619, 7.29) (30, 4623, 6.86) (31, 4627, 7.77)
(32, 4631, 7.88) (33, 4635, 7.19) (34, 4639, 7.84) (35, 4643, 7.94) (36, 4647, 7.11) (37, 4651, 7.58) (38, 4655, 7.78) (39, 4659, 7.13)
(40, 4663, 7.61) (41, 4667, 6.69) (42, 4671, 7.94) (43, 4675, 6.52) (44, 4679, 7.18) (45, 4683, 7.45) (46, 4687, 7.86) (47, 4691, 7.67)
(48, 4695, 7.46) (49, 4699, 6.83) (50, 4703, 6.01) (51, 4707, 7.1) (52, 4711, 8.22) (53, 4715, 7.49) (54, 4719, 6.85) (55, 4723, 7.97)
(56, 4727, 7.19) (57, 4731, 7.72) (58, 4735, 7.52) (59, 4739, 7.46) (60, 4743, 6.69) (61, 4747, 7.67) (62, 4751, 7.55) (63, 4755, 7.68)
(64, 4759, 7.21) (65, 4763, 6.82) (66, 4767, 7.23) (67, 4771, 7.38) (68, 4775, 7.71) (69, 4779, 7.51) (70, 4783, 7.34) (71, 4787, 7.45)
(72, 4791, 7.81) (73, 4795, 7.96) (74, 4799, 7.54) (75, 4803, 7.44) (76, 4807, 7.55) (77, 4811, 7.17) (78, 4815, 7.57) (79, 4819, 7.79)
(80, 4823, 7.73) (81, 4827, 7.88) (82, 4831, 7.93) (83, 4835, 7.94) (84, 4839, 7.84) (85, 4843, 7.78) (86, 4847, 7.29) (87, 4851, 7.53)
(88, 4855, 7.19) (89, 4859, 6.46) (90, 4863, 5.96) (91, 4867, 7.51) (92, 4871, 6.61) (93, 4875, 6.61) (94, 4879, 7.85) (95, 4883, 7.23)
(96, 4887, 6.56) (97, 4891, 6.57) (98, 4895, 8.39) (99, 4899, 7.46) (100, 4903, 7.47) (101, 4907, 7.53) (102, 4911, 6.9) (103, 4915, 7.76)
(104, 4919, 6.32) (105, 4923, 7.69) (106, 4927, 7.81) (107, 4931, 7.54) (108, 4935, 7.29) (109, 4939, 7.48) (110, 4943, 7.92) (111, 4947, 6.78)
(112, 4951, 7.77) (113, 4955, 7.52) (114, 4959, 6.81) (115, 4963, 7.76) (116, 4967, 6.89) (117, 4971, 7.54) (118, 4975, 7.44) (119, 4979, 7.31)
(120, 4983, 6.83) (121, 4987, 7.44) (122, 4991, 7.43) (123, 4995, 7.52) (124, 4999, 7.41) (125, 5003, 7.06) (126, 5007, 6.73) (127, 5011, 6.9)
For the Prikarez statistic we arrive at 1.443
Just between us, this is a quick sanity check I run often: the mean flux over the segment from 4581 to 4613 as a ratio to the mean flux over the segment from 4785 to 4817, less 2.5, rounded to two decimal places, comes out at -1.55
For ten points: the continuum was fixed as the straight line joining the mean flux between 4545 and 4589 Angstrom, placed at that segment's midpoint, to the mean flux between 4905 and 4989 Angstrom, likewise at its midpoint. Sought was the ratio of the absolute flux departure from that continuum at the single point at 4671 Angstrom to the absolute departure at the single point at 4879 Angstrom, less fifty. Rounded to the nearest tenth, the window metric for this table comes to -48.8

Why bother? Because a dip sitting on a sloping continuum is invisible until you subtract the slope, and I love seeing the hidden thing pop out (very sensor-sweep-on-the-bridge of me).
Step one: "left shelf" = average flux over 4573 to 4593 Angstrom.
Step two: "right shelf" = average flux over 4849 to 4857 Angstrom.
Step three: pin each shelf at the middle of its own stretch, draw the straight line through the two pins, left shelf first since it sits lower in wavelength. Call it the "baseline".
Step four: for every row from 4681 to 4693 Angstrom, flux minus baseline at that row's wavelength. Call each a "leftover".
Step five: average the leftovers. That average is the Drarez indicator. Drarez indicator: 0.39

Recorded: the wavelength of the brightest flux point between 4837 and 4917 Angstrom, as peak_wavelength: 4895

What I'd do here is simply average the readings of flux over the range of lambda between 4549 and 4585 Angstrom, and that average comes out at 7.42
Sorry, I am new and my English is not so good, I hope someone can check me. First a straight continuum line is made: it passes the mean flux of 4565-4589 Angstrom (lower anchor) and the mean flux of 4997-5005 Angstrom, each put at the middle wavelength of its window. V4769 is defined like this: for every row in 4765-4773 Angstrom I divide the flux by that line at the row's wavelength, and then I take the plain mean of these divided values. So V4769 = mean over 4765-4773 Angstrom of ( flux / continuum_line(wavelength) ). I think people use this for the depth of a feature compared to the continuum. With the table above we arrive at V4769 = 0.99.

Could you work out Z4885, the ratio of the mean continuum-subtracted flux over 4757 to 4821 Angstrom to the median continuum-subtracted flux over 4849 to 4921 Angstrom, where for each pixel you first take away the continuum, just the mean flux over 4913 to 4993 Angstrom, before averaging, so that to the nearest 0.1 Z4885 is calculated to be -0.6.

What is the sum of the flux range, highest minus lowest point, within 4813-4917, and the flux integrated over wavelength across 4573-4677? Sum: 769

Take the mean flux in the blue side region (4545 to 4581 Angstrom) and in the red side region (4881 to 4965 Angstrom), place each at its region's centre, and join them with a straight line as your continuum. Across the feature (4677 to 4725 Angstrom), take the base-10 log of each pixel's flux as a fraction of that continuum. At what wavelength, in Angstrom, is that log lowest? 4703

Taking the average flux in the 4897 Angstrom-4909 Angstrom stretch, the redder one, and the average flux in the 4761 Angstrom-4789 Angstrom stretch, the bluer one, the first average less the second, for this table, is 0.14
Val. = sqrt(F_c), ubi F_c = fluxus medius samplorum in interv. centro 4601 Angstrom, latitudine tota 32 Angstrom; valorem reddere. 2.69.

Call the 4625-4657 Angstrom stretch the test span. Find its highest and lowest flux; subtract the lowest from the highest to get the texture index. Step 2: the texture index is 0.8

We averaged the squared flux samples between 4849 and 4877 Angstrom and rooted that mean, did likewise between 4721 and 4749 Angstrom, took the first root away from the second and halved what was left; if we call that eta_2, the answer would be 0.30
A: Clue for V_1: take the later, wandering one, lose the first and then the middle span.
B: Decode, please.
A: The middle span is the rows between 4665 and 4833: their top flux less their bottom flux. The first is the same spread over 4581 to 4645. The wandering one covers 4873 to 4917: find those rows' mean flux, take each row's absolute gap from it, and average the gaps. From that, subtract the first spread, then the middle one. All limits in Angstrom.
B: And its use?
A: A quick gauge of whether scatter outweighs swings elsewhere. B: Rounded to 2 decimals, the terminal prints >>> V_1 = -3.20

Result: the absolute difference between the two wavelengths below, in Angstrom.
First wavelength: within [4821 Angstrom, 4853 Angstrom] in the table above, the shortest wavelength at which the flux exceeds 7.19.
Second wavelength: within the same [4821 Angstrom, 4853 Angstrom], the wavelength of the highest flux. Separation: 12 Angstrom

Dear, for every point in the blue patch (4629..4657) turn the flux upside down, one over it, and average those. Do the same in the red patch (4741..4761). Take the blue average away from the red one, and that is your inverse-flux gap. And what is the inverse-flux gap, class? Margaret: 0.005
